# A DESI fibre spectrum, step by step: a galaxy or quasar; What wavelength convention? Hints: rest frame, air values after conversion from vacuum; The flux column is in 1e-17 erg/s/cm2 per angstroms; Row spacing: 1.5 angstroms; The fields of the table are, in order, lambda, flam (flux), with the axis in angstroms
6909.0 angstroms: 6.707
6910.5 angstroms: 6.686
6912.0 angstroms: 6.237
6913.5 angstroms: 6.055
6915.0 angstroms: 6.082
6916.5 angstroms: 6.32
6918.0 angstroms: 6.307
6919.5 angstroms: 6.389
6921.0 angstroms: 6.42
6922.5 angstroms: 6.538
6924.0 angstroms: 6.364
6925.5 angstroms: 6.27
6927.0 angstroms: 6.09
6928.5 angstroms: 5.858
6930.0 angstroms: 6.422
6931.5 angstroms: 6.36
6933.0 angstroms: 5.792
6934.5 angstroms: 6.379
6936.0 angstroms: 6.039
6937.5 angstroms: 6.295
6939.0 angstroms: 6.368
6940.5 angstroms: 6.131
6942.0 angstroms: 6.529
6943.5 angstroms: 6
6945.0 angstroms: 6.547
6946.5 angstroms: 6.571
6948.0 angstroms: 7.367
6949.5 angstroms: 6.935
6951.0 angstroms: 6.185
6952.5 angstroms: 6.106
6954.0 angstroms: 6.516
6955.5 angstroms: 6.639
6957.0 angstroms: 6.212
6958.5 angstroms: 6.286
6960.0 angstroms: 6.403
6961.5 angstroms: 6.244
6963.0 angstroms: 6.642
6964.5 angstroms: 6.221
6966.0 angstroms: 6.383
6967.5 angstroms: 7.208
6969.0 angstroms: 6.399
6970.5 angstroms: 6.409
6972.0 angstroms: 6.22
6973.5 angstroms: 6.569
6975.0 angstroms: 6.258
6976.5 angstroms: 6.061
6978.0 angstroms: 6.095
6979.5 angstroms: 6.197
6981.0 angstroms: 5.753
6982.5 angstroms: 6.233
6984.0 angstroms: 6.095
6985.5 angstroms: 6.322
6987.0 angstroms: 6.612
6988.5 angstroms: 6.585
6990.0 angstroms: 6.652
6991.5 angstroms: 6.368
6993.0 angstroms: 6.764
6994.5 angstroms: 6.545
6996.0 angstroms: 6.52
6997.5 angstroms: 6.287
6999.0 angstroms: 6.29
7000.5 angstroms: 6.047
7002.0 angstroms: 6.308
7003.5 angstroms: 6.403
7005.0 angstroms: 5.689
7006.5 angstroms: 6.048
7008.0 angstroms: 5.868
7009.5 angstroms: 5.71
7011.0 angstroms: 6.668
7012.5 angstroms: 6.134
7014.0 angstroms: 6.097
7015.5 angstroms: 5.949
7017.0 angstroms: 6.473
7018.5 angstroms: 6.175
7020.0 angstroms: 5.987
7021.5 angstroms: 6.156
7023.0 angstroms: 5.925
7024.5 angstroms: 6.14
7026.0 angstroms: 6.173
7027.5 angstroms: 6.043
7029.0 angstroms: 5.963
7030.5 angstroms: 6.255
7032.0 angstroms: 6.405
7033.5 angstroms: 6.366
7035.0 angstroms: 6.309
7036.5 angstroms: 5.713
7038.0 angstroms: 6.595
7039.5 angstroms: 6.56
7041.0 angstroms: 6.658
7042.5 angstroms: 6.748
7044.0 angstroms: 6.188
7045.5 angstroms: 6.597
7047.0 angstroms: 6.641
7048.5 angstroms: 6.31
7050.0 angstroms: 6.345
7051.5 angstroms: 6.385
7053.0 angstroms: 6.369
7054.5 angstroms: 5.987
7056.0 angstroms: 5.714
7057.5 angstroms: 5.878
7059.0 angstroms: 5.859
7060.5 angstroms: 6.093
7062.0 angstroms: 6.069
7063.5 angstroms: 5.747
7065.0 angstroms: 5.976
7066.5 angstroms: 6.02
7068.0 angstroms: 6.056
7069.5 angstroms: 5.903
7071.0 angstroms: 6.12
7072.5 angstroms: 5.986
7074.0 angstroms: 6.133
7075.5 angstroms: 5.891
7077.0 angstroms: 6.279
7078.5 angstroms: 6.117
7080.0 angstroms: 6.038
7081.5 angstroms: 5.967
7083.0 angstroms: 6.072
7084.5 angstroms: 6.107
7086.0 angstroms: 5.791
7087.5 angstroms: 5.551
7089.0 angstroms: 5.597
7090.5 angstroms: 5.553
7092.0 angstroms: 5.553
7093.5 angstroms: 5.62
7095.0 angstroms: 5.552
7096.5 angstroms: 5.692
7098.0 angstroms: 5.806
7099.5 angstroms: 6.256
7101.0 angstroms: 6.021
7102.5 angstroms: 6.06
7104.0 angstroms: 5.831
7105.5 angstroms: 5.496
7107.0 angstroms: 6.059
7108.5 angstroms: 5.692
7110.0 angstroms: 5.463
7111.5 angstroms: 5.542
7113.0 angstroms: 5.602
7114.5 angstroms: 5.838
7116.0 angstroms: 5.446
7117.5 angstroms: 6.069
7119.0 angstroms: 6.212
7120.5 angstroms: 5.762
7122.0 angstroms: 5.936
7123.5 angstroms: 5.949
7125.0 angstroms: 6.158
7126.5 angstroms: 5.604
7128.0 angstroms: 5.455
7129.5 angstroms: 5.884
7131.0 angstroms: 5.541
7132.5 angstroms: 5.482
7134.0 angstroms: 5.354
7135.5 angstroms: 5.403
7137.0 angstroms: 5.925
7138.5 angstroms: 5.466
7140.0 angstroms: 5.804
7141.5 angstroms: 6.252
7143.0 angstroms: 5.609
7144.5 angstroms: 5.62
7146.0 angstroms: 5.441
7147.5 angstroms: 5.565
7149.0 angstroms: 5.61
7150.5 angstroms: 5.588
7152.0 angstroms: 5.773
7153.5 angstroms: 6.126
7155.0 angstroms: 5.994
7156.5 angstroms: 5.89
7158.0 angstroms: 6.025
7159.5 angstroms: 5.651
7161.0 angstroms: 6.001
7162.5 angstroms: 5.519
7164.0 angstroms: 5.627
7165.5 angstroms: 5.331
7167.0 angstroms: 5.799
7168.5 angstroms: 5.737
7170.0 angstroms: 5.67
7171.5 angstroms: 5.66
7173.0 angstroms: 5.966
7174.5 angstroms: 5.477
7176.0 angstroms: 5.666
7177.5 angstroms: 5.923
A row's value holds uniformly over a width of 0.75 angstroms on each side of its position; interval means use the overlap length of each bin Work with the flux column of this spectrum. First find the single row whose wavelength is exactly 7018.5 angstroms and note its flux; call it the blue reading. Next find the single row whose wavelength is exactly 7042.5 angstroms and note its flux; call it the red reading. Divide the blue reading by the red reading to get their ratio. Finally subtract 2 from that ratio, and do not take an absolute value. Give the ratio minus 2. -1.08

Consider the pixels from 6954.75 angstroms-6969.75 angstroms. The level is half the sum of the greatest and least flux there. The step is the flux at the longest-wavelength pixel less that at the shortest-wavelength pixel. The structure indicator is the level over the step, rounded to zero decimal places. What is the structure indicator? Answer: -28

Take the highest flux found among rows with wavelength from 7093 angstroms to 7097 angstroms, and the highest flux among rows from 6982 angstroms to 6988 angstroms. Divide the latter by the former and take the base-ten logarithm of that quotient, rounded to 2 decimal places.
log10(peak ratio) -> 0.07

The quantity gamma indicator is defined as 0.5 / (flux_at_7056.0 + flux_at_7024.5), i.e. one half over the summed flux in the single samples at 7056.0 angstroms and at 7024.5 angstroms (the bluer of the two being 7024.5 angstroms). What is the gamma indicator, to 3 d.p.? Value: 0.042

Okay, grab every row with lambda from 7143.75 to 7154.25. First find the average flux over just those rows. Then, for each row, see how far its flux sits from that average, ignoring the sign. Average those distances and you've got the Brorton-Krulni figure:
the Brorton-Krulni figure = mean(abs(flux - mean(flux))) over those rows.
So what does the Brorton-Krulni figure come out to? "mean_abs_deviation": 0.16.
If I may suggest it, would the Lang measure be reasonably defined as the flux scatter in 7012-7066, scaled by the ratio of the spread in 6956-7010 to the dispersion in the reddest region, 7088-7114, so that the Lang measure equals 0.36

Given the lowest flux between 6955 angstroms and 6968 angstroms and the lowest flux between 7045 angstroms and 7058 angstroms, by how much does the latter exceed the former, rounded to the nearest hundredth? -0.50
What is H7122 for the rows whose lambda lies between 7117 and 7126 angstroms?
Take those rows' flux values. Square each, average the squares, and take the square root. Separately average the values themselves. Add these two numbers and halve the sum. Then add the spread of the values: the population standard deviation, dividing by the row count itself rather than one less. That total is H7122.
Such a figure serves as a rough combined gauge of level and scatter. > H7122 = 6.2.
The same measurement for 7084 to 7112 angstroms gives 6.0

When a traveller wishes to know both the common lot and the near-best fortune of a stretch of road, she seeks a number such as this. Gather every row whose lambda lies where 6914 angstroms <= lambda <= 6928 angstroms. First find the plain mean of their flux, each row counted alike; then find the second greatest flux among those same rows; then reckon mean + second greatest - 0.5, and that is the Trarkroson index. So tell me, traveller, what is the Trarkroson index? 12.2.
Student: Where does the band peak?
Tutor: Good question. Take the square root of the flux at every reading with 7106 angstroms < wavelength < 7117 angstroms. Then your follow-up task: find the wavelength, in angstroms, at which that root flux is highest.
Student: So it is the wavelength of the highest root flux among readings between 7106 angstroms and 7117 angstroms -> 7107.0 angstroms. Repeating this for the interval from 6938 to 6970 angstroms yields 6948.0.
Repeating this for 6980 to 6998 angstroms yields 6993.0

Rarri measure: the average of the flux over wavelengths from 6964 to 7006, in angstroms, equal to 6.34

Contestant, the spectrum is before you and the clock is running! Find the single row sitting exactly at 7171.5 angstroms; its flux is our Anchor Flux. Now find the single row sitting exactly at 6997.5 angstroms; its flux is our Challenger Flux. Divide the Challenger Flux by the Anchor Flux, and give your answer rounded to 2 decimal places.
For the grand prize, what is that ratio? 1.11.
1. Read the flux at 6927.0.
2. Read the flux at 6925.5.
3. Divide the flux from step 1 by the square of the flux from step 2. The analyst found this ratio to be 0.155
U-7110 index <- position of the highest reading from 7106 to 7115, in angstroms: 7107.0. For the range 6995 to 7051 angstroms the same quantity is 7042.5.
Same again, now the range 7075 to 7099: 7077.0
